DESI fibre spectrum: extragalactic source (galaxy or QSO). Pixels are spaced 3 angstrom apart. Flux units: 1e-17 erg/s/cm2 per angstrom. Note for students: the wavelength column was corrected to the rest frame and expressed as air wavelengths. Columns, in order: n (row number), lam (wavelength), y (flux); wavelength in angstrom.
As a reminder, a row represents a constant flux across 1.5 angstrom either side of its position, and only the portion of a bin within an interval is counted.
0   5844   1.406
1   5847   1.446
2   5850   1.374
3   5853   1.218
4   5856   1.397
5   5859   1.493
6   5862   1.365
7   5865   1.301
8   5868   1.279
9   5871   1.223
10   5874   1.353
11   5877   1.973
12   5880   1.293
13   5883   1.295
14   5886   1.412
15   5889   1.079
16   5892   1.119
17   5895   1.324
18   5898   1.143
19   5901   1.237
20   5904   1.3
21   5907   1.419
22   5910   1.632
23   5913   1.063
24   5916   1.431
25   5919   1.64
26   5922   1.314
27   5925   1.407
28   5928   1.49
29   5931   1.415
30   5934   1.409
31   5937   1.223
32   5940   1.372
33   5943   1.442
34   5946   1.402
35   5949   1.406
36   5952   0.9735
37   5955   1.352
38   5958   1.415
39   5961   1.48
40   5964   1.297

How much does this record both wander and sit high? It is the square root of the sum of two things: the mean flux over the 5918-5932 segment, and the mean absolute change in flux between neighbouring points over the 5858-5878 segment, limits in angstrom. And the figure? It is 1.27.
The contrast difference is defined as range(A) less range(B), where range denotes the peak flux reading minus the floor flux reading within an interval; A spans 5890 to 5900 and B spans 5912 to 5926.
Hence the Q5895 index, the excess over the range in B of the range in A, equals -0.37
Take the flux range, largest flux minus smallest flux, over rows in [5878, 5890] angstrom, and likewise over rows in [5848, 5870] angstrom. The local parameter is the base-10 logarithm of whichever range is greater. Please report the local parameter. -0.48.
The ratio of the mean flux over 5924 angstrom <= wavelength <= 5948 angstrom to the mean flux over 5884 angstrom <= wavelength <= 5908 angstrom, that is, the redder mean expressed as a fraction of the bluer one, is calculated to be 1.11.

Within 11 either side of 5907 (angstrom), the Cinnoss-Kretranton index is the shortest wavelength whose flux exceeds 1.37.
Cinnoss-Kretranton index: 5907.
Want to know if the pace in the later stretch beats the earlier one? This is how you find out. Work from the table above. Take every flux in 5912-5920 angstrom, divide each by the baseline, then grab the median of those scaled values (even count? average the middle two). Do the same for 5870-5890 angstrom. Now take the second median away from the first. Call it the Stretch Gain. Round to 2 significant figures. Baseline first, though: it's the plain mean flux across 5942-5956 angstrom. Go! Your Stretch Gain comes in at 0.10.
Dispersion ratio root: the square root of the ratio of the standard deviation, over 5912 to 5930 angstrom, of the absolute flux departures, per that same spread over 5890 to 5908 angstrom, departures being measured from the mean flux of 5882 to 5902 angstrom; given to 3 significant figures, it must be 1.37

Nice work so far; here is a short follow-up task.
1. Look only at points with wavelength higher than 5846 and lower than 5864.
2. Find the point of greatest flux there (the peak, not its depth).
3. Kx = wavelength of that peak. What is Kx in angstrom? 5859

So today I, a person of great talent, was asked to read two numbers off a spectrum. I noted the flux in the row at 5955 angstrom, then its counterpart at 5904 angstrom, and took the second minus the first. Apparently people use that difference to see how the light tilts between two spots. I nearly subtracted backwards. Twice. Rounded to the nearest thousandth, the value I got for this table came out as -0.052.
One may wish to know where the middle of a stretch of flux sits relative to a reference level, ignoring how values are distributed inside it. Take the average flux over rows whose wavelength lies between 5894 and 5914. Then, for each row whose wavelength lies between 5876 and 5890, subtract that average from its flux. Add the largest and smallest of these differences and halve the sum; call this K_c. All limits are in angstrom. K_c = 0.22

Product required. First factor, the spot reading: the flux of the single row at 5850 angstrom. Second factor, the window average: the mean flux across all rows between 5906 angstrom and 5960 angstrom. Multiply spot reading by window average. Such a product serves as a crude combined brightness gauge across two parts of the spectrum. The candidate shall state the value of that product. 1.89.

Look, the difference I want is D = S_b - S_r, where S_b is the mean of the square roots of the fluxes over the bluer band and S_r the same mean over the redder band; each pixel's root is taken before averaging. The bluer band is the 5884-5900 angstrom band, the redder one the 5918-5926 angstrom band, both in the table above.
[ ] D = -0.10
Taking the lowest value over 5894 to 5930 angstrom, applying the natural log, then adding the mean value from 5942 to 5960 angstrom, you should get 1.39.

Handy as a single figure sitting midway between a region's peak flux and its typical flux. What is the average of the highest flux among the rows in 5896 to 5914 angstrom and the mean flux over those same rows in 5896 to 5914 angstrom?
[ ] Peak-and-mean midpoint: 1.47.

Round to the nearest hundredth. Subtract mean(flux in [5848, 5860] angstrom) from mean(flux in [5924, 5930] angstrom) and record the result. 0.08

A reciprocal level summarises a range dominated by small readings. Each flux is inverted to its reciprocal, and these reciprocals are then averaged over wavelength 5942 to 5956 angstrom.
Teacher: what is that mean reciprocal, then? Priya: 0.78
